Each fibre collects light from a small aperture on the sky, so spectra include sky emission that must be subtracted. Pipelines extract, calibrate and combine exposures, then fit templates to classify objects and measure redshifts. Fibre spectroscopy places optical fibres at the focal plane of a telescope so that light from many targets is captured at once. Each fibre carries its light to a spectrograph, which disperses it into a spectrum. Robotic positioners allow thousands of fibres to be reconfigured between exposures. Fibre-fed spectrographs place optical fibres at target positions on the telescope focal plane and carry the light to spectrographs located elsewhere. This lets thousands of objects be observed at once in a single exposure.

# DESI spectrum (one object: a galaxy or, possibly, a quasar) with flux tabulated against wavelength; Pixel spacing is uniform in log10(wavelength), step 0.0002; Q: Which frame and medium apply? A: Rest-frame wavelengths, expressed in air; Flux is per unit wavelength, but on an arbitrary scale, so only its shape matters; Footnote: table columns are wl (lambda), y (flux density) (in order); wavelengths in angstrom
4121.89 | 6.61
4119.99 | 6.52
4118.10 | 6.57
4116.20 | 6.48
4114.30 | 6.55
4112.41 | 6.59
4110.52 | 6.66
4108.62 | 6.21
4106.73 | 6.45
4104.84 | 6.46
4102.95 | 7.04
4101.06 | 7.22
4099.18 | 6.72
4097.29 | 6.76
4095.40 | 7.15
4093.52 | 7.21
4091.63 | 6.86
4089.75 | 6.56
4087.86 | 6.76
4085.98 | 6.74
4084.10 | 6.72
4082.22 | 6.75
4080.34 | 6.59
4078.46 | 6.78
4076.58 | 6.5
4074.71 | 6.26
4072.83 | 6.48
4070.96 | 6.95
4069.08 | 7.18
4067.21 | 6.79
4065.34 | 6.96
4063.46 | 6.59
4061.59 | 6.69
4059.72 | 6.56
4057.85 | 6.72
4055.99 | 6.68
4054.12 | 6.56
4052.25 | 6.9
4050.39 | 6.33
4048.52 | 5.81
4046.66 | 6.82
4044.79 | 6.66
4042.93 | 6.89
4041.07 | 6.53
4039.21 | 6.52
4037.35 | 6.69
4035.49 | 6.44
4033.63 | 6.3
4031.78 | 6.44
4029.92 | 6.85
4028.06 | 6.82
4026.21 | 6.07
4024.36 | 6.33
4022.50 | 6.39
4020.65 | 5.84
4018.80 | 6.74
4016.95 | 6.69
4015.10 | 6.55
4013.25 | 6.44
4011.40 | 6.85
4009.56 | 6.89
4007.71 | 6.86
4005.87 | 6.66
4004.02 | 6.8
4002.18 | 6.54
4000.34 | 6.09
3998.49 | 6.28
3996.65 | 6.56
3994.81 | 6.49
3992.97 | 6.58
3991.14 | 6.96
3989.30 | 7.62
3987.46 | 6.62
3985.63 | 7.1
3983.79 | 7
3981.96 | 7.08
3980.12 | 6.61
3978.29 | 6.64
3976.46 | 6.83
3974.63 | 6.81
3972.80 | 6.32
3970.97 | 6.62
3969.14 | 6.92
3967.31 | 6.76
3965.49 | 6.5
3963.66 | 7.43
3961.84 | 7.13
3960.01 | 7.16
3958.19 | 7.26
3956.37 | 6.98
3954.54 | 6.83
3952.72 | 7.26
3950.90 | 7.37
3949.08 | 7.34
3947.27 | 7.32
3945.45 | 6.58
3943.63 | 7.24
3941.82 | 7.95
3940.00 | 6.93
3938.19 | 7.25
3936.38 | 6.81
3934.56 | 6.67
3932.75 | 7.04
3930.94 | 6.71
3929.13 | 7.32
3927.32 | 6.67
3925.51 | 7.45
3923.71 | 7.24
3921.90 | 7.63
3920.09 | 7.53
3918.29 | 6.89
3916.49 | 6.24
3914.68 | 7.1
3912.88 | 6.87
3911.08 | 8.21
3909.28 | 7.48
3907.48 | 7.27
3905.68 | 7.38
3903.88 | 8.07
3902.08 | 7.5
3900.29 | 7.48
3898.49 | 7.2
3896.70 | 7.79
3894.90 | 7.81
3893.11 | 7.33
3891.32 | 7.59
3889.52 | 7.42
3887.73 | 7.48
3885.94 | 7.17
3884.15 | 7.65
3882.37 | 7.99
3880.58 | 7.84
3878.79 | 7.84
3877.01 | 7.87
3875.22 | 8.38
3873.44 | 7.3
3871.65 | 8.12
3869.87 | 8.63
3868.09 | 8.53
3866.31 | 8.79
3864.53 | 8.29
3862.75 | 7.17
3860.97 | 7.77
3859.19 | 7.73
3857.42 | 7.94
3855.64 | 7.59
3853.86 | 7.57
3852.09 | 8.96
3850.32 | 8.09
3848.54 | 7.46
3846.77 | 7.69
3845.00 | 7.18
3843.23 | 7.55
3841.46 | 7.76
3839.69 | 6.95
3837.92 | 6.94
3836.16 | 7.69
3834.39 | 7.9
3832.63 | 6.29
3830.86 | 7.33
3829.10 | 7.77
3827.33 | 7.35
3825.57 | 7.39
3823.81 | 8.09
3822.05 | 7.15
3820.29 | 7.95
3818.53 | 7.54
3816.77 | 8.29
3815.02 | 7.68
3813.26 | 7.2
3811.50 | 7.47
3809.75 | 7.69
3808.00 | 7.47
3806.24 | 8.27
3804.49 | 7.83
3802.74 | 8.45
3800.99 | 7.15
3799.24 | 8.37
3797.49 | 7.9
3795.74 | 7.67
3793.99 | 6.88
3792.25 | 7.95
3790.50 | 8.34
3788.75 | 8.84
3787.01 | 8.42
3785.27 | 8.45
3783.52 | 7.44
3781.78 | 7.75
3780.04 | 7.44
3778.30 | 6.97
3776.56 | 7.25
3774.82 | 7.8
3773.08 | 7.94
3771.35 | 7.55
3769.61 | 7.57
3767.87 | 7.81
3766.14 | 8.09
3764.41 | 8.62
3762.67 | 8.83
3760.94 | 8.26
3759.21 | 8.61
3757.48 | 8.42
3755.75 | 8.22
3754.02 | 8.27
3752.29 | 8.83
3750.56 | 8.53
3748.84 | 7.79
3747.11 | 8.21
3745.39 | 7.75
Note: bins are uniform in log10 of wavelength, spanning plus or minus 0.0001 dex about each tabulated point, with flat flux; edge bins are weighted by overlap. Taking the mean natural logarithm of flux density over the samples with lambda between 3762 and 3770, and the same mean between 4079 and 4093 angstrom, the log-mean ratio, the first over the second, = 1.103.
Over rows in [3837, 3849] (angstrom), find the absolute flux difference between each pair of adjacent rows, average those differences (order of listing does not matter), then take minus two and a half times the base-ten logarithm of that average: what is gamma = 1.1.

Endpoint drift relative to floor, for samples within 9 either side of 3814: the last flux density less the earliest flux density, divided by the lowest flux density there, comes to -0.16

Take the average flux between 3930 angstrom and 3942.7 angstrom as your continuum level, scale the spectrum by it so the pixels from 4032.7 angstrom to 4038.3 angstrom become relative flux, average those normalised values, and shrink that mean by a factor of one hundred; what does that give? 0.0092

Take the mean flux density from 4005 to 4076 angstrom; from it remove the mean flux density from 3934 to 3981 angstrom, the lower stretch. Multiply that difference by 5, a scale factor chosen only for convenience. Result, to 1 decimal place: -1.9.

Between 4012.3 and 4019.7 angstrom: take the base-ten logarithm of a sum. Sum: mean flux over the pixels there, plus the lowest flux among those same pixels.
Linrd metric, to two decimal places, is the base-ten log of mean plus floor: 1.12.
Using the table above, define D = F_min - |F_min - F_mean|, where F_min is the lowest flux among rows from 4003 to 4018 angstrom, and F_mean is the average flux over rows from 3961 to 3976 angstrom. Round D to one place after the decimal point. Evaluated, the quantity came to 6.1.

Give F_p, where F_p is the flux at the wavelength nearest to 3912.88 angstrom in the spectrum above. 6.87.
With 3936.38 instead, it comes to 6.81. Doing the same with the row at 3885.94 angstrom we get 7.17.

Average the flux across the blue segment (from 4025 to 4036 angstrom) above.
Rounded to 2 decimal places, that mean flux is 6.49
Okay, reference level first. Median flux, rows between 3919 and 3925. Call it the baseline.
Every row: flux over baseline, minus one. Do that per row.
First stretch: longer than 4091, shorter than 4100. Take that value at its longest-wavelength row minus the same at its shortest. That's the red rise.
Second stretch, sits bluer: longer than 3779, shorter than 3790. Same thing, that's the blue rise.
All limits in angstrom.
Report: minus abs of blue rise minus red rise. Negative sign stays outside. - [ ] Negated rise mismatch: -0.20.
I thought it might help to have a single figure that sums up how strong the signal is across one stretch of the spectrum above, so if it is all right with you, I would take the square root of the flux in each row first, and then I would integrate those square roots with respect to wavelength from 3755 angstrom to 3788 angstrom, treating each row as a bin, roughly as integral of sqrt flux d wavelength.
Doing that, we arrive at 93.1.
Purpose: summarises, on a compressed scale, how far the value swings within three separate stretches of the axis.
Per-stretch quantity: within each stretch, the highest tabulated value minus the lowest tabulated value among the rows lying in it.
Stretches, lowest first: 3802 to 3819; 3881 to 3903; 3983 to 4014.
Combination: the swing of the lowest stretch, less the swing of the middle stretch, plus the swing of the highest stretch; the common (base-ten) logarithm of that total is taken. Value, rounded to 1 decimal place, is 0.3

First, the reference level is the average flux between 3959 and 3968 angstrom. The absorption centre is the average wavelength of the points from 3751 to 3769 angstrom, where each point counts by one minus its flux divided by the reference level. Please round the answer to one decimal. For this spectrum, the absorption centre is 3759.6 angstrom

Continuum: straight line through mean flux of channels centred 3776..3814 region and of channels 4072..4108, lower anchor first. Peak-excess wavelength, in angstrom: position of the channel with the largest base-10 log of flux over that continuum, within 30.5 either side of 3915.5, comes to 3911.08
